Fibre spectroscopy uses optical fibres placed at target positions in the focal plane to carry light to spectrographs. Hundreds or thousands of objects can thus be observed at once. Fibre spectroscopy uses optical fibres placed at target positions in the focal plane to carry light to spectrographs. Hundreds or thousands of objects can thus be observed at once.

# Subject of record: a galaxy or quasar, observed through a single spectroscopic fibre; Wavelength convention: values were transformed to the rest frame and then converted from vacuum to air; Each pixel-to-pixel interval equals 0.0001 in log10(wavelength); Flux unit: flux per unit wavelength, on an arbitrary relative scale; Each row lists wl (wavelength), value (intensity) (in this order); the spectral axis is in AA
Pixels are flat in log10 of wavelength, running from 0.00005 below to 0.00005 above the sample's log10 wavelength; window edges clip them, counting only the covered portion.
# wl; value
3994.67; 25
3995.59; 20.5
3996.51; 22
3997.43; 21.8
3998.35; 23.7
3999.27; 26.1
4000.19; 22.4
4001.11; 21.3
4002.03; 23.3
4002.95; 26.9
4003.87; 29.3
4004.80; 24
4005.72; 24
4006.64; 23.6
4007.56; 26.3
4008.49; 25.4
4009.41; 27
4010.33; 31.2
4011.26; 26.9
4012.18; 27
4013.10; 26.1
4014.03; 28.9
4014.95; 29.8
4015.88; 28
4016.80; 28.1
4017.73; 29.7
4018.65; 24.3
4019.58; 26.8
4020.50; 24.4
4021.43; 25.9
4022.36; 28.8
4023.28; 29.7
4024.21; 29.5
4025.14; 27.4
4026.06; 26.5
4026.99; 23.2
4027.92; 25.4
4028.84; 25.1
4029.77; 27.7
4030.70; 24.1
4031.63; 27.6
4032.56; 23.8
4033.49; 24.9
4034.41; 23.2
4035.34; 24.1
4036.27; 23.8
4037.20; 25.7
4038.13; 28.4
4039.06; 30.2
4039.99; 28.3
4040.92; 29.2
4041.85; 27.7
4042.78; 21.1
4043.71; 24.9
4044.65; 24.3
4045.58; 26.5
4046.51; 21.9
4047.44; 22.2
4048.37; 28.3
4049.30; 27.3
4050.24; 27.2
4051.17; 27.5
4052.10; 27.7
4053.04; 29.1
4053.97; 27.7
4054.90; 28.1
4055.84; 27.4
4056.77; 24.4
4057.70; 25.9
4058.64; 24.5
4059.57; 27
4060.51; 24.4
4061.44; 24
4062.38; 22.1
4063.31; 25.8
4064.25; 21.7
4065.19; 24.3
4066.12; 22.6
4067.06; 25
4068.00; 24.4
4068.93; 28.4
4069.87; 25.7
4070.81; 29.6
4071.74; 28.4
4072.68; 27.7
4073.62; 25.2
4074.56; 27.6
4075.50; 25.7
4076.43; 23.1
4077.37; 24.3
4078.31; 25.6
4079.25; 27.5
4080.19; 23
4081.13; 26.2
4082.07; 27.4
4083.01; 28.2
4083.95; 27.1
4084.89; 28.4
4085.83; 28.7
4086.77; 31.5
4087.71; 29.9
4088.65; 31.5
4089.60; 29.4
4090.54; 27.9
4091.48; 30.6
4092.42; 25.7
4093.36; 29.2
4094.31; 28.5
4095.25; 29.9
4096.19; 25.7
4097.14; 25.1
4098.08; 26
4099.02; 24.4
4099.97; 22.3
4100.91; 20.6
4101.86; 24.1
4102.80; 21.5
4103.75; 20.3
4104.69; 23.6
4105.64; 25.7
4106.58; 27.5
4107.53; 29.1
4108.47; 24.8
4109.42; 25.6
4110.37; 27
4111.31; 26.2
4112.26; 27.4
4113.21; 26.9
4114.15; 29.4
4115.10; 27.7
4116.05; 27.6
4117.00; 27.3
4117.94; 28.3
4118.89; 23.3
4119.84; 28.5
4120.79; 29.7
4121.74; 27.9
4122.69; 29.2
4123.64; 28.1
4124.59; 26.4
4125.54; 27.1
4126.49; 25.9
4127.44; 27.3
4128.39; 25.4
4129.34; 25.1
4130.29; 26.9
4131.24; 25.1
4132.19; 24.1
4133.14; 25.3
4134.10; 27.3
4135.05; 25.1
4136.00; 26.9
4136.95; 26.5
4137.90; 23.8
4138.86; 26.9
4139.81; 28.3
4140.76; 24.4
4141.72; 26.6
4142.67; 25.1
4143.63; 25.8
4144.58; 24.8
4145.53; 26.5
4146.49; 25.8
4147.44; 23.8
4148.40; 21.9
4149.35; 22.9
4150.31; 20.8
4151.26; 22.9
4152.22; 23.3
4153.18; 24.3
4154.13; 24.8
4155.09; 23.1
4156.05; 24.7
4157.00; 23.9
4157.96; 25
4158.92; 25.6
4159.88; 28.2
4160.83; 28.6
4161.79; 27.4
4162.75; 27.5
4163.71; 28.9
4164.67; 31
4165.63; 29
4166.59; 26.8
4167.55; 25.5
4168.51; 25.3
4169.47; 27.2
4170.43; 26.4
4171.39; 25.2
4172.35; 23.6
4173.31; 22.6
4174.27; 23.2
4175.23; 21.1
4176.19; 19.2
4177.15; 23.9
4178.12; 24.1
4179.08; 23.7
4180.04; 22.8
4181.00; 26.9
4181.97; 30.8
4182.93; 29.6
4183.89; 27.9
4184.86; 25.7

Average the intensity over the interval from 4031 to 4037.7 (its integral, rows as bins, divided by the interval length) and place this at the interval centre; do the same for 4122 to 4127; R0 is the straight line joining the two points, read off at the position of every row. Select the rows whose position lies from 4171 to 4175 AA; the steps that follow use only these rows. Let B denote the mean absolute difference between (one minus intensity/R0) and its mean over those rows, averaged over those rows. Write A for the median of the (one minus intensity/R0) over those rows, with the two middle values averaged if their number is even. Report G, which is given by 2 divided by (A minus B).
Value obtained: 13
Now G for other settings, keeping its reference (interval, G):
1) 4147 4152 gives 13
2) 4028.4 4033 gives -23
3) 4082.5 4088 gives -15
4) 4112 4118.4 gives -50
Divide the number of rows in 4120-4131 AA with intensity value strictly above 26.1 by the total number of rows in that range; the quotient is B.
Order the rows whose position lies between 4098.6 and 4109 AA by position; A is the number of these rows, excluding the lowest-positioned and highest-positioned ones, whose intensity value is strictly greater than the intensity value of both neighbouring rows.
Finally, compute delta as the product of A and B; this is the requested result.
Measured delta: 1.5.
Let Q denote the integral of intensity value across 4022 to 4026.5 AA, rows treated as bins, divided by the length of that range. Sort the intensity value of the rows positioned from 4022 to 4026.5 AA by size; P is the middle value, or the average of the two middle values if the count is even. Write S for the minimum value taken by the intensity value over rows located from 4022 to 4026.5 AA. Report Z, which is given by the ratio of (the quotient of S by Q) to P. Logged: 0.0324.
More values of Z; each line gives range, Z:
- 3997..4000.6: 0.0402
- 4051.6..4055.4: 0.0353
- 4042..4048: 0.0382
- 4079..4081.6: 0.0346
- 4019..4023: 0.0349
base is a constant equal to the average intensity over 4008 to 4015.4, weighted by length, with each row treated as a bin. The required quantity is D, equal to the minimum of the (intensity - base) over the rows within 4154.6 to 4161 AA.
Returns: -4.7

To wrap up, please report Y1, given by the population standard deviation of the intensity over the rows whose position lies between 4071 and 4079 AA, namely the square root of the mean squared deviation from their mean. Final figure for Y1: 1.71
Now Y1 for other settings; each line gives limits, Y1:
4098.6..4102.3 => 1.53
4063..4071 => 2.37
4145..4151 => 2.02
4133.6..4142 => 1.38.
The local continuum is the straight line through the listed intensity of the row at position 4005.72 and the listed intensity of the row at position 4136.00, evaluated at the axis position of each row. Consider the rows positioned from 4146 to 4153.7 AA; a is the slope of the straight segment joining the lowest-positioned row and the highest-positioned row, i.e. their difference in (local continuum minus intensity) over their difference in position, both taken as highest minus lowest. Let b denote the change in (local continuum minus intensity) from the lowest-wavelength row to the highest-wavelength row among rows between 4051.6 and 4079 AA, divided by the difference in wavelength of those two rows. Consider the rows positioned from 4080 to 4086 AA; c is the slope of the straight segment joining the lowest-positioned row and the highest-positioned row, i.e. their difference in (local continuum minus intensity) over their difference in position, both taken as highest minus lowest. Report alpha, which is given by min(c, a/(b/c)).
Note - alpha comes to -2.4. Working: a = 0.25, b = 0.10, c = -0.99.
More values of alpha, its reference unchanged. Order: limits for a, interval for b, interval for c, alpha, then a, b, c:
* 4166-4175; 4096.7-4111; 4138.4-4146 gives -0.3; 0.49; -0.12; 0.08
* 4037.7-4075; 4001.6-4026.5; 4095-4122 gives 0.0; 0.04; -0.11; 0.10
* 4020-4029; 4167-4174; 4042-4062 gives -0.1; -0.06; 0.53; -0.13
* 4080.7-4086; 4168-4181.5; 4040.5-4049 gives 0.1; -0.51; -0.11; 0.14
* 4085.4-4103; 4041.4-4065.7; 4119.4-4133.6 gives 0.3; 0.45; 0.17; 0.26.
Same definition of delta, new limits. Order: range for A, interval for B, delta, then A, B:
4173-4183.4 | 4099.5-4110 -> 0.5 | 3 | 0.2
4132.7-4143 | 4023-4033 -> 2.2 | 4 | 0.5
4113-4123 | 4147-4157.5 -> 0.0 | 3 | 0.0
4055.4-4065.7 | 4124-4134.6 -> 1.4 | 3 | 0.5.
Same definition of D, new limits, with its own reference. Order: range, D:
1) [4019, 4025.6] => -3.4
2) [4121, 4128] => -1.9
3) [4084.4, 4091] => 0.1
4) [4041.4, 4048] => -6.7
